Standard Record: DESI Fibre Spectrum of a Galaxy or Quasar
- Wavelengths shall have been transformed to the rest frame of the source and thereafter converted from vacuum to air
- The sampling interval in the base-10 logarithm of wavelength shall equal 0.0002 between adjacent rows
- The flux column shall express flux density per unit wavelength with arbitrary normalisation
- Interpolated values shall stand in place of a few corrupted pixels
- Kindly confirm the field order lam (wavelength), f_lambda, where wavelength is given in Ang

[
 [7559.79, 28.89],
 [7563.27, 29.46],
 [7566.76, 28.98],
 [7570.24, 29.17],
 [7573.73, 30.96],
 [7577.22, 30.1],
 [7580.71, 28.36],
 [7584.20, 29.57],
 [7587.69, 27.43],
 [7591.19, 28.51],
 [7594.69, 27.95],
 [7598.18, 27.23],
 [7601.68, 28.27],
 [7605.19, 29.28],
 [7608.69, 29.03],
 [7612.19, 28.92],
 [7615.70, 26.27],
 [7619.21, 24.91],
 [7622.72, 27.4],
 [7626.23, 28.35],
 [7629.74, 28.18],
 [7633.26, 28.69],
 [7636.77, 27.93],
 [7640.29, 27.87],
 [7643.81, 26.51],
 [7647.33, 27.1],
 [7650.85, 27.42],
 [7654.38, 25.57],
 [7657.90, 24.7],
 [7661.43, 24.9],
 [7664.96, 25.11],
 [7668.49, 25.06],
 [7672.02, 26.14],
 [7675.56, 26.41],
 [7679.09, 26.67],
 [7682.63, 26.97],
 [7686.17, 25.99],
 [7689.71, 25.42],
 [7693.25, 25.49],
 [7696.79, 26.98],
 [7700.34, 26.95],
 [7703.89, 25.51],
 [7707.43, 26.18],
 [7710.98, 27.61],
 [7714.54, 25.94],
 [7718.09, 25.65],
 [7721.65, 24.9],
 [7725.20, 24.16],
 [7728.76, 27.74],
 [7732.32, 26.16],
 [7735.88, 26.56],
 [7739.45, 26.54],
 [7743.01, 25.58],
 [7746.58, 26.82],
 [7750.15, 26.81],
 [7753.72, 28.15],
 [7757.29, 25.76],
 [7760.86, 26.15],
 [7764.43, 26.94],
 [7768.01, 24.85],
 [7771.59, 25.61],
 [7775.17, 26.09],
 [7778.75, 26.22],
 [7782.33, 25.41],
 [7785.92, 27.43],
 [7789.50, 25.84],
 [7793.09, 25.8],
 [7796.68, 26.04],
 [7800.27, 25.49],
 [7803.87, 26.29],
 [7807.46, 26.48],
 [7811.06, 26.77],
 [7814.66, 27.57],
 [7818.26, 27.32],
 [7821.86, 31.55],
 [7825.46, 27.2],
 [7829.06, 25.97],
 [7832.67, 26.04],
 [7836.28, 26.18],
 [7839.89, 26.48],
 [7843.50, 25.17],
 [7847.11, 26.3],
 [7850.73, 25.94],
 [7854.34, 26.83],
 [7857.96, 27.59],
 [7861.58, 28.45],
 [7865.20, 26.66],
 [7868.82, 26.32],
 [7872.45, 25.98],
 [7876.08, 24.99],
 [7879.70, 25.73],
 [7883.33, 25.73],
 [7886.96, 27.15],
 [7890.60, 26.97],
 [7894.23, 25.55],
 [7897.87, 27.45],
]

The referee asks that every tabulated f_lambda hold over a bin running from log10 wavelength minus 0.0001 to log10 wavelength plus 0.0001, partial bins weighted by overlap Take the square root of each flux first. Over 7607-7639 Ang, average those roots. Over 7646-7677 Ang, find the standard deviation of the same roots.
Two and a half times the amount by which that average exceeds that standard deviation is 12.9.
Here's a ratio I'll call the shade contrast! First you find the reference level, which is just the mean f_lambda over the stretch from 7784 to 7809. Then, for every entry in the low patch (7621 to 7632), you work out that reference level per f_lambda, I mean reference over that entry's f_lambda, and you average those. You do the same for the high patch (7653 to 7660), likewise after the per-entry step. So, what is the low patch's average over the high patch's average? 0.90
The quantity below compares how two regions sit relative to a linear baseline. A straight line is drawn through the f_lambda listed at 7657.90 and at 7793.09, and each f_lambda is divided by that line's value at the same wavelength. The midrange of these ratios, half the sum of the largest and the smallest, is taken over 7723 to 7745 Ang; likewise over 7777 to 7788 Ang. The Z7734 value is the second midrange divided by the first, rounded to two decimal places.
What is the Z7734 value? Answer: 1.00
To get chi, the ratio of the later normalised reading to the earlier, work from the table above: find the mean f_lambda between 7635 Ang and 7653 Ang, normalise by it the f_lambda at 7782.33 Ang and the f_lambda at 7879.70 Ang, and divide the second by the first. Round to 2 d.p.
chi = 1.01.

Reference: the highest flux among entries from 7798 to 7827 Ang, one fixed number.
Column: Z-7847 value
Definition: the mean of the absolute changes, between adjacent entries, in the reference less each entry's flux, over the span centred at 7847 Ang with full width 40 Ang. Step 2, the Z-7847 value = 0.8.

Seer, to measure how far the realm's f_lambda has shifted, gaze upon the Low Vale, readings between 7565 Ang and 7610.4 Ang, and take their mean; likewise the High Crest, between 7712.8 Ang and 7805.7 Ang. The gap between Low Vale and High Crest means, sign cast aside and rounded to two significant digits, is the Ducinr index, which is 2.7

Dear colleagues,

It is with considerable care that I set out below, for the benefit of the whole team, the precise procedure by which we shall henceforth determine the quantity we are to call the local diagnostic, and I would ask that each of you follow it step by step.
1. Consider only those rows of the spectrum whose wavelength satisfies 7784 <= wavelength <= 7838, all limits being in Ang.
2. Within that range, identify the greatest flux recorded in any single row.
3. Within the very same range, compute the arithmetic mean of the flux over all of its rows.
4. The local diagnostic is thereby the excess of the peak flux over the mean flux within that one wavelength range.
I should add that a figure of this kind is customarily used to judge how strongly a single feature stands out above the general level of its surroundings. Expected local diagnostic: 4.8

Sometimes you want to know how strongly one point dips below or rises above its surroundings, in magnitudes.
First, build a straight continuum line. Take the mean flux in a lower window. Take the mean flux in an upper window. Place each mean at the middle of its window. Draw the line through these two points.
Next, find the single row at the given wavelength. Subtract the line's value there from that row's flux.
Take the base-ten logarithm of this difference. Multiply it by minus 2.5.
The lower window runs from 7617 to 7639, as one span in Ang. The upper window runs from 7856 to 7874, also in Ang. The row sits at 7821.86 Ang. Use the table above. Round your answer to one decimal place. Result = -1.6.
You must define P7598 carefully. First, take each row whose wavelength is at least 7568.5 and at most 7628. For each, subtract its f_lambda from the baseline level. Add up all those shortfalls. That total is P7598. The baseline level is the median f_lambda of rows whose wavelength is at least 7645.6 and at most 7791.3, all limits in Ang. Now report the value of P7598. -37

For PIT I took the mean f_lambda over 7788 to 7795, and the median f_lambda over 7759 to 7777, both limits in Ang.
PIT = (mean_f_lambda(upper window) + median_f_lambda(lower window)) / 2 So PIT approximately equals 26.0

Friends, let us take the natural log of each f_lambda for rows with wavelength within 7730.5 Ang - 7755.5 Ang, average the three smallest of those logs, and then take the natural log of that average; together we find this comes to 1.182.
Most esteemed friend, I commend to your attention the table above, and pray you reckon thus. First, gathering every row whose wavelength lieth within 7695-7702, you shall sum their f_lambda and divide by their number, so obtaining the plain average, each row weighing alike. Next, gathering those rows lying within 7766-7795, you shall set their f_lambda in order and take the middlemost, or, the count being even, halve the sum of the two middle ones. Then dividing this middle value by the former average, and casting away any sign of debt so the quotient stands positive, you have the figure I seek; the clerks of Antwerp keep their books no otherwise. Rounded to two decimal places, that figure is 0.96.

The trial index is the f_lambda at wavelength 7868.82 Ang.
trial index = 26.32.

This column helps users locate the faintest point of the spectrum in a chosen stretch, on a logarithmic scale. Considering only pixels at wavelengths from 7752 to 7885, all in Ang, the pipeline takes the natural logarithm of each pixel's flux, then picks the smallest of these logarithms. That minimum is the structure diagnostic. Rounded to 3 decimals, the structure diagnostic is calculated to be 3.213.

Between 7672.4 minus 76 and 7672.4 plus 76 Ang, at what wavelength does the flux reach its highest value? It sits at 7605.19 Ang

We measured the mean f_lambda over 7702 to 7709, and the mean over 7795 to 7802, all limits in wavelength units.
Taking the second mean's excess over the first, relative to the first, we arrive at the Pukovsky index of 0.00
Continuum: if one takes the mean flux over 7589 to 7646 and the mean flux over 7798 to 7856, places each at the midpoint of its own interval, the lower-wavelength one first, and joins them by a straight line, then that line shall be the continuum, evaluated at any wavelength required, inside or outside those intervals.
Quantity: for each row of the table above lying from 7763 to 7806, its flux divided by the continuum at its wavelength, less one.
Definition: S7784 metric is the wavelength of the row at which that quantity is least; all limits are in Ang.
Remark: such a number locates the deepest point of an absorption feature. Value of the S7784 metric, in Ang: 7768.01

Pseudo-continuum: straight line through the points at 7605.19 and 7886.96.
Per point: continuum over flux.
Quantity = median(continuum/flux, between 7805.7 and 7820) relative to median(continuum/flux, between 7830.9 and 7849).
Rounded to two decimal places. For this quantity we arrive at 0.97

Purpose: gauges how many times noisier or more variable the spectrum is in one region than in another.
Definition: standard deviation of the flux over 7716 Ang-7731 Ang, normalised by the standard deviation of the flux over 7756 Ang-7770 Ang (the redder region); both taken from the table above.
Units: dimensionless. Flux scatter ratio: 1.8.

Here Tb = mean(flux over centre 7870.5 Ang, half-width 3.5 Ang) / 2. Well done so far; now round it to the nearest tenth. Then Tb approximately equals 13.1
